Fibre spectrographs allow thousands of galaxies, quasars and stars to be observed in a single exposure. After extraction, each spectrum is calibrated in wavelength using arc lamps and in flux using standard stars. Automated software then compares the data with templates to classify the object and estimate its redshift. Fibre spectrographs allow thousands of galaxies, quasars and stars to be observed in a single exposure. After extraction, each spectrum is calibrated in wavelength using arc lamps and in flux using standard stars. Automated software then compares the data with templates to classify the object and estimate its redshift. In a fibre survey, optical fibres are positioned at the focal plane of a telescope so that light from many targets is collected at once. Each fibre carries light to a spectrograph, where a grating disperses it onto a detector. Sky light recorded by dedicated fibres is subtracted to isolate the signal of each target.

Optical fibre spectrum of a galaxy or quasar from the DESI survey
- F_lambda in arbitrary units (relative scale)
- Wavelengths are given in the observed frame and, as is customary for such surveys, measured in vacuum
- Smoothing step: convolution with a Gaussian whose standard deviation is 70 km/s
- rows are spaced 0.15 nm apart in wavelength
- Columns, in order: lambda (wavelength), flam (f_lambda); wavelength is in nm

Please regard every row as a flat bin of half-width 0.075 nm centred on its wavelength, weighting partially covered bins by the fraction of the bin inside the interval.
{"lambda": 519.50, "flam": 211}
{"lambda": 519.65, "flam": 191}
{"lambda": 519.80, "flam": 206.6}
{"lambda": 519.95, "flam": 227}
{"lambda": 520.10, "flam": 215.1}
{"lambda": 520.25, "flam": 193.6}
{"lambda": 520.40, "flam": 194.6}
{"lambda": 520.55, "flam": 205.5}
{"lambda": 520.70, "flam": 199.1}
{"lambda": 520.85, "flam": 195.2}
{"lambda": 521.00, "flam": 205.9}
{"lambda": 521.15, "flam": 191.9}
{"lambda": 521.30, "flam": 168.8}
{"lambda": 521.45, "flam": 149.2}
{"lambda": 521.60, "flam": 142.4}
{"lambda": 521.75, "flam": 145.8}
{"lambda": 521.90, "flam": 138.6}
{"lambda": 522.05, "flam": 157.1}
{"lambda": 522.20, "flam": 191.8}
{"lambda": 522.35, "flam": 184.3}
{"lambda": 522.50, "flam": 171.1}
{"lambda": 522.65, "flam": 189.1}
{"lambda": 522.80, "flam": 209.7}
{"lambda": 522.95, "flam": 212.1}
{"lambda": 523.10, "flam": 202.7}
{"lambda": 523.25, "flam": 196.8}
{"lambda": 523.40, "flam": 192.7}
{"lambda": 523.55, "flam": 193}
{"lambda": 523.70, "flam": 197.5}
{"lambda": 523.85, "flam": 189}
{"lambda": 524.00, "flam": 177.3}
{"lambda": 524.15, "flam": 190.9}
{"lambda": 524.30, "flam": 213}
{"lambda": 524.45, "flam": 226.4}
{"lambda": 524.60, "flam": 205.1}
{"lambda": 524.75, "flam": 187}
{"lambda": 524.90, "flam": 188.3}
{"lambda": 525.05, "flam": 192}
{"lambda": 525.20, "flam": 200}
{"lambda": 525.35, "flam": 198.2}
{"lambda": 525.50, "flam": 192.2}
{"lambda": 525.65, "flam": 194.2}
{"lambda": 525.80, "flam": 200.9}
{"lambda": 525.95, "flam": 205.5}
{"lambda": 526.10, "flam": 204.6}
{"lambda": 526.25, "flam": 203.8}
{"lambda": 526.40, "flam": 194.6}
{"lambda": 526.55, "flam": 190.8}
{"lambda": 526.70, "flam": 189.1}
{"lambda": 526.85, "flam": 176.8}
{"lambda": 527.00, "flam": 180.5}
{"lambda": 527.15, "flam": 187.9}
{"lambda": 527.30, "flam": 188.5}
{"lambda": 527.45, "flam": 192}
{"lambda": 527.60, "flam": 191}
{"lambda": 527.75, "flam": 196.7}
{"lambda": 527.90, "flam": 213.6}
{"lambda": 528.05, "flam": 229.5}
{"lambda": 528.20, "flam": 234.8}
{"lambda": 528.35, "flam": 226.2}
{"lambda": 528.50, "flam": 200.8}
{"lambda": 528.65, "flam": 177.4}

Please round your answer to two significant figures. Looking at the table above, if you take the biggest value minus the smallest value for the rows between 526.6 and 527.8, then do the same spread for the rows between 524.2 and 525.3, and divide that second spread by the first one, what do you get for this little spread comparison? 2.0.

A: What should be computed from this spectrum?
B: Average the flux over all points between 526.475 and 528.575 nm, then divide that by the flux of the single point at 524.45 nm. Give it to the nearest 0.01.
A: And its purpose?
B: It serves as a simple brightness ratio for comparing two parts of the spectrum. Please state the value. 0.88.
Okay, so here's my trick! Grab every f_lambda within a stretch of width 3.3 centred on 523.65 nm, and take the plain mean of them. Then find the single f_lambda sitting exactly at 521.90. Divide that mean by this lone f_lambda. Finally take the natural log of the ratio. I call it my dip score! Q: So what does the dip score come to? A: 0.34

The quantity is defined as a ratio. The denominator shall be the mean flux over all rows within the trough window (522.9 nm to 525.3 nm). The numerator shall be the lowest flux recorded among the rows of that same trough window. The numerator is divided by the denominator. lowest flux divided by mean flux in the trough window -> 0.897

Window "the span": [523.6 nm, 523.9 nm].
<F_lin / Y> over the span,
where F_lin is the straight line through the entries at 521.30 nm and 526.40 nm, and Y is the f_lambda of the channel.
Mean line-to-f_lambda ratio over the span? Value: 0.94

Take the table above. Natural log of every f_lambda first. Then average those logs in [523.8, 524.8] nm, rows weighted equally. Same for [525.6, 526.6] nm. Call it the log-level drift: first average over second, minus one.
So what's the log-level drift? 0.00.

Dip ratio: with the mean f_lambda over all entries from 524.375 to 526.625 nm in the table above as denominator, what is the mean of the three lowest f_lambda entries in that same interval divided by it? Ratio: 0.949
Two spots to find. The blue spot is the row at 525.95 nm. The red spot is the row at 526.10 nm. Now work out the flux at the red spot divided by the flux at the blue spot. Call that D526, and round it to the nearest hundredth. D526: 1.00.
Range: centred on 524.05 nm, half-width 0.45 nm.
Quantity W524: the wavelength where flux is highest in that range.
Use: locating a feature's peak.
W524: 524.45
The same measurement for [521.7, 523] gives 522.95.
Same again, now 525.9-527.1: 525.95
